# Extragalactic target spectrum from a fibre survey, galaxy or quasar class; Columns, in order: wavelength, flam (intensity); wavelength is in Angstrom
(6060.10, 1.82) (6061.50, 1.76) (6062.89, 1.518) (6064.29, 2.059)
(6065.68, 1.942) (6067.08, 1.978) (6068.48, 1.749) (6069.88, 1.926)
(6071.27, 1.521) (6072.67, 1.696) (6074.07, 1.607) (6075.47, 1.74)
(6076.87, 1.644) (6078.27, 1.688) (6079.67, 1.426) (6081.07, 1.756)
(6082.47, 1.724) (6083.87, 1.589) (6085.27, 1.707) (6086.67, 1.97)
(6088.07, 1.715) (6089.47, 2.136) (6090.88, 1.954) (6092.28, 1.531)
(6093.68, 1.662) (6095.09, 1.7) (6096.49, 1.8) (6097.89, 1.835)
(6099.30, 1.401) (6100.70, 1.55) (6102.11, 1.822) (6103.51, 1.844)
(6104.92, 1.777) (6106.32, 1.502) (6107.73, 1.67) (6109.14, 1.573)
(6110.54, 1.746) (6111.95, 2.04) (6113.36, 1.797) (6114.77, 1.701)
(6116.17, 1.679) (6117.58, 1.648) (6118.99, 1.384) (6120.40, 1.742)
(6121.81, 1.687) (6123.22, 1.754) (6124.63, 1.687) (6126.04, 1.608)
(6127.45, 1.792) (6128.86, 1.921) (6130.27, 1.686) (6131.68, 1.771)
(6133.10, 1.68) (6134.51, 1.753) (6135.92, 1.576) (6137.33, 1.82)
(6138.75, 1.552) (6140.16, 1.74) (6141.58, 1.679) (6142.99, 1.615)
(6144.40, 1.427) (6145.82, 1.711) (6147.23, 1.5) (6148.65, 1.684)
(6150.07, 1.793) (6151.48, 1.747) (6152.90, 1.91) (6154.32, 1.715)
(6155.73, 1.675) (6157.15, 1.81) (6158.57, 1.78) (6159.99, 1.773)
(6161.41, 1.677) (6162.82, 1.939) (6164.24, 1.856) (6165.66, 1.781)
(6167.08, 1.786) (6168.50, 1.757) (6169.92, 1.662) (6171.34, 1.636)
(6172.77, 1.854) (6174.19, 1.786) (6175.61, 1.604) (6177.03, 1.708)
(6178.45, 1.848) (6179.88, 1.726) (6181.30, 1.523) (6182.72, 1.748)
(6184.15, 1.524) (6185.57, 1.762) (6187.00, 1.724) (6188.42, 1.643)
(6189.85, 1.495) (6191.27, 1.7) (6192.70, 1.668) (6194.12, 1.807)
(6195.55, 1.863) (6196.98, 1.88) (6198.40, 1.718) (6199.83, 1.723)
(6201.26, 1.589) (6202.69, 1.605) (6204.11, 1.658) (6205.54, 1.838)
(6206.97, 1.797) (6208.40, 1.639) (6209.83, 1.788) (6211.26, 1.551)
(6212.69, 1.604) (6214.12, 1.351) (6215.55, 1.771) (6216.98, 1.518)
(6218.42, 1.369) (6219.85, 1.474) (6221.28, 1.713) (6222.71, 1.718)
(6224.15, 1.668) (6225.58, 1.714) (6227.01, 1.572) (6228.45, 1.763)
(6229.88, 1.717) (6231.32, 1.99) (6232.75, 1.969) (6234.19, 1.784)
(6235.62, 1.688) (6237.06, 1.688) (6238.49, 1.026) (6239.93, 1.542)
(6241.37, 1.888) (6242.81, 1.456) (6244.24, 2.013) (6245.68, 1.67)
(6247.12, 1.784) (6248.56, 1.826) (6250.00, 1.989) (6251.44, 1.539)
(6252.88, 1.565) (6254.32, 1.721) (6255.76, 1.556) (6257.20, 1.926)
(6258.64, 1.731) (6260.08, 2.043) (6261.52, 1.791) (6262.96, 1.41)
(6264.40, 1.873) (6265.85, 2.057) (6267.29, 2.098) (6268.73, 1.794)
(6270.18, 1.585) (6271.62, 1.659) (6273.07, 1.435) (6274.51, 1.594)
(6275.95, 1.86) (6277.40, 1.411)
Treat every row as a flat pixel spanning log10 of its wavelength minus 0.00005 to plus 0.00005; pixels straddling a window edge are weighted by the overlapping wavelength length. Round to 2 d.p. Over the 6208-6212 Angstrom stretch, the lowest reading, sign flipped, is -1.55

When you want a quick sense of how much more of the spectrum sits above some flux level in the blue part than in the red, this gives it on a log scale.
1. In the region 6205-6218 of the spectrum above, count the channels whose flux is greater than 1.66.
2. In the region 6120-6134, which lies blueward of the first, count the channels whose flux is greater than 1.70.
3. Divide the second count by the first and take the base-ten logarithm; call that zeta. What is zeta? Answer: 0.10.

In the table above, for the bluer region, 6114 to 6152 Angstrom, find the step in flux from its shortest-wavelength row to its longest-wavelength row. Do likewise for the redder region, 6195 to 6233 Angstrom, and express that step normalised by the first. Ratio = 2.3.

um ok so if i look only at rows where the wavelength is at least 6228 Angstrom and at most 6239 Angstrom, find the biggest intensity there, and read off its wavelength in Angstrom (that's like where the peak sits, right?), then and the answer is 6231.32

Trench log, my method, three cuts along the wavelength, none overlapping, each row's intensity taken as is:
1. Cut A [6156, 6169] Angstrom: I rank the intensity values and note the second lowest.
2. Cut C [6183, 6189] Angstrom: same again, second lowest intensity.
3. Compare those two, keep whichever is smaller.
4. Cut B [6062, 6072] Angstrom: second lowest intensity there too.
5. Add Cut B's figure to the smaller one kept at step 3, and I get 3.16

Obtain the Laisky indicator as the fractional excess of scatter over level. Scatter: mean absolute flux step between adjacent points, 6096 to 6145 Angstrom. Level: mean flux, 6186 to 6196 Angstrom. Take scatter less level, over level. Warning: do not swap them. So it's -0.909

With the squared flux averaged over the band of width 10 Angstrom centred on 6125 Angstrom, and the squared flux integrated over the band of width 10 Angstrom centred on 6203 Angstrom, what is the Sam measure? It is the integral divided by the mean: 9.6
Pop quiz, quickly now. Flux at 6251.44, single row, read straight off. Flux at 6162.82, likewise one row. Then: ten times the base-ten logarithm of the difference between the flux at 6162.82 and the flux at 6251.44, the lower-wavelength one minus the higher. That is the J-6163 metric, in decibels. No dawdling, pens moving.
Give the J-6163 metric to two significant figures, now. -4.0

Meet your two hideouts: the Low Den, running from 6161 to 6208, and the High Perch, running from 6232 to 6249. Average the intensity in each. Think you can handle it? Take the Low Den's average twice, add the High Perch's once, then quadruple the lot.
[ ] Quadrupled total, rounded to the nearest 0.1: 20.6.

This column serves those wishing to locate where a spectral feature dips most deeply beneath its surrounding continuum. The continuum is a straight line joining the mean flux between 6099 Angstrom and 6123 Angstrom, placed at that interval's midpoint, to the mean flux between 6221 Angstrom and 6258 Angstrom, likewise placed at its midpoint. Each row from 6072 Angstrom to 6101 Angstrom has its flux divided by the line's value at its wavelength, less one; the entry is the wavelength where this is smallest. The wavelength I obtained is 6099.30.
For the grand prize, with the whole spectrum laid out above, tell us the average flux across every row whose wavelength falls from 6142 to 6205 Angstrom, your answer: 1.71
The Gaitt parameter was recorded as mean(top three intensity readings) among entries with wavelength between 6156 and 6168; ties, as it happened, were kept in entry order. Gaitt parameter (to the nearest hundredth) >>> 1.87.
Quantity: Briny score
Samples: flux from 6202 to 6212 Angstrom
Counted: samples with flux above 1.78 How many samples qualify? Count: 3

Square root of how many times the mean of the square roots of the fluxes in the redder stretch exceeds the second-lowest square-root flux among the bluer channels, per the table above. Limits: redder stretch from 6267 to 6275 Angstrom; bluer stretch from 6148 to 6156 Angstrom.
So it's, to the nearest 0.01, 1.00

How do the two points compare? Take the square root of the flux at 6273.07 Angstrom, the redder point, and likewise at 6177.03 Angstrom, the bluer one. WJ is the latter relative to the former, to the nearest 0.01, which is 1.09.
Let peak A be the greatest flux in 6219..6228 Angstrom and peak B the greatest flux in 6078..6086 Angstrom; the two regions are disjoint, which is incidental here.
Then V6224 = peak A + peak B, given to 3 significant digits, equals 3.47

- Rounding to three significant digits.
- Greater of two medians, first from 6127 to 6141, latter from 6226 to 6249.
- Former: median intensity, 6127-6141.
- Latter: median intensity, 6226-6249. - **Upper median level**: 1.75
